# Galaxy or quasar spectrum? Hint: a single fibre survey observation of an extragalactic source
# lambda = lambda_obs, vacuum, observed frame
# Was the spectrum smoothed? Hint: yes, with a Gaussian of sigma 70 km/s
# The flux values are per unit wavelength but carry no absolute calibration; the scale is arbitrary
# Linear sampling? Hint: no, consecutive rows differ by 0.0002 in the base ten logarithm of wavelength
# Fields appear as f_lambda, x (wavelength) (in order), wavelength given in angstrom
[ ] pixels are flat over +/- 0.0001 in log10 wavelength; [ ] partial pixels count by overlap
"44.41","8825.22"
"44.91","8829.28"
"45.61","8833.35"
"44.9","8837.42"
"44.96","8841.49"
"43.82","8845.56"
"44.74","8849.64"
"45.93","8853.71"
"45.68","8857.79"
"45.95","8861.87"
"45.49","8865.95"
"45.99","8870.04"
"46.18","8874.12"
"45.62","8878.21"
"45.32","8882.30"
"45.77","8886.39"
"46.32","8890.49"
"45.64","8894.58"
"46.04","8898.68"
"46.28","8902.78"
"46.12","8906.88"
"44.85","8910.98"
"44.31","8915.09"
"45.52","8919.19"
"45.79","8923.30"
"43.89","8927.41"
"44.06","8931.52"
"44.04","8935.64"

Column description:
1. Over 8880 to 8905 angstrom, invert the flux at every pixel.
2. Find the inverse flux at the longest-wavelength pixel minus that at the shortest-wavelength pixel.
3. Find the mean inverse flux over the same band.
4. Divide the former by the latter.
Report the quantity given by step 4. -0.02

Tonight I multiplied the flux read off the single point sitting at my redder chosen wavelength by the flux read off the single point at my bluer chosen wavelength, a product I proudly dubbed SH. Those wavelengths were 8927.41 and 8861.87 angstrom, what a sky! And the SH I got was 2017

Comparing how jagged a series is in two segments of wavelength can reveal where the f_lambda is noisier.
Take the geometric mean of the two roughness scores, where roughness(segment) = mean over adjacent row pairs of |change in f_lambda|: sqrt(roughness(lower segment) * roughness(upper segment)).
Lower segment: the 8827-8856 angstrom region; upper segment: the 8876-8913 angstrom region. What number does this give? 0.63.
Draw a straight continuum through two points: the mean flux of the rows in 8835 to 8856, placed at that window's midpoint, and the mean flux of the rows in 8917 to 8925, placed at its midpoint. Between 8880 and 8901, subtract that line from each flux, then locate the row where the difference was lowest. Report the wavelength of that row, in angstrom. 8882.30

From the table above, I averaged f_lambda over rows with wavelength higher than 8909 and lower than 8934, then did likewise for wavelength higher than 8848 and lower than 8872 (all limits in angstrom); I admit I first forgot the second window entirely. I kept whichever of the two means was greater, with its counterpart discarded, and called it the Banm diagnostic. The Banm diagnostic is 45.6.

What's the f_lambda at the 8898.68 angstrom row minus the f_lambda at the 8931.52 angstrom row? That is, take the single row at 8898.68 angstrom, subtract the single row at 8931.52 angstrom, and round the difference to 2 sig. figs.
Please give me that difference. 2.0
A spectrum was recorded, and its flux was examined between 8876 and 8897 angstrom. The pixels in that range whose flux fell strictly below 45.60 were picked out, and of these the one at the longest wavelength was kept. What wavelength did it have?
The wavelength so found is 8882.30 angstrom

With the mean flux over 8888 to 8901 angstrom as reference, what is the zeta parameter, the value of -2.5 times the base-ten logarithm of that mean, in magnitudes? -4.16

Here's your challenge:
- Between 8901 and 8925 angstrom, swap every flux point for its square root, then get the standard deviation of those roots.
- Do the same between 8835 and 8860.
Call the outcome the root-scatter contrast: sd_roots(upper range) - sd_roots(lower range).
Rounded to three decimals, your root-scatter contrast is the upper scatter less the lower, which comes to 0.001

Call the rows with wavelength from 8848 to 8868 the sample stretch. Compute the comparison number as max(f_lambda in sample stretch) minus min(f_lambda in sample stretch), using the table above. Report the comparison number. 1.2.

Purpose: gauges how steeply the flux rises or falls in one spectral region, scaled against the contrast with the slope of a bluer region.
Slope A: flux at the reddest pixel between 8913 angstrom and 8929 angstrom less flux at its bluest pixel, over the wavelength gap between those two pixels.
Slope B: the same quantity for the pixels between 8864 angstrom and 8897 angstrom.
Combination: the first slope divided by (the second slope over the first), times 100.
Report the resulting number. 22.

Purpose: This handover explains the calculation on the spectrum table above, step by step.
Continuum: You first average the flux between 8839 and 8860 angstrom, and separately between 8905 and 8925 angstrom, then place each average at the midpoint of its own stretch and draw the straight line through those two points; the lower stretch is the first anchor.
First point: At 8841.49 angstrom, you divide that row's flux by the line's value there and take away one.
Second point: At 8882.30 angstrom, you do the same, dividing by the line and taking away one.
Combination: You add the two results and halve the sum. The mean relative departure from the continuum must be 0.001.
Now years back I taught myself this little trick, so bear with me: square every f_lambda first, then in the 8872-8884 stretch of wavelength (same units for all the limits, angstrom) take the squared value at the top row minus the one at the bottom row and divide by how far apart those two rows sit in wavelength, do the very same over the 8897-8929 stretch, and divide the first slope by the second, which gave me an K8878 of 1.4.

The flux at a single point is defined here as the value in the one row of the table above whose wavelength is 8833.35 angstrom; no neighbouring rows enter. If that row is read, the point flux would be 45.61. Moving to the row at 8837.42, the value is 44.9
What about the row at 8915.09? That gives 44.31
